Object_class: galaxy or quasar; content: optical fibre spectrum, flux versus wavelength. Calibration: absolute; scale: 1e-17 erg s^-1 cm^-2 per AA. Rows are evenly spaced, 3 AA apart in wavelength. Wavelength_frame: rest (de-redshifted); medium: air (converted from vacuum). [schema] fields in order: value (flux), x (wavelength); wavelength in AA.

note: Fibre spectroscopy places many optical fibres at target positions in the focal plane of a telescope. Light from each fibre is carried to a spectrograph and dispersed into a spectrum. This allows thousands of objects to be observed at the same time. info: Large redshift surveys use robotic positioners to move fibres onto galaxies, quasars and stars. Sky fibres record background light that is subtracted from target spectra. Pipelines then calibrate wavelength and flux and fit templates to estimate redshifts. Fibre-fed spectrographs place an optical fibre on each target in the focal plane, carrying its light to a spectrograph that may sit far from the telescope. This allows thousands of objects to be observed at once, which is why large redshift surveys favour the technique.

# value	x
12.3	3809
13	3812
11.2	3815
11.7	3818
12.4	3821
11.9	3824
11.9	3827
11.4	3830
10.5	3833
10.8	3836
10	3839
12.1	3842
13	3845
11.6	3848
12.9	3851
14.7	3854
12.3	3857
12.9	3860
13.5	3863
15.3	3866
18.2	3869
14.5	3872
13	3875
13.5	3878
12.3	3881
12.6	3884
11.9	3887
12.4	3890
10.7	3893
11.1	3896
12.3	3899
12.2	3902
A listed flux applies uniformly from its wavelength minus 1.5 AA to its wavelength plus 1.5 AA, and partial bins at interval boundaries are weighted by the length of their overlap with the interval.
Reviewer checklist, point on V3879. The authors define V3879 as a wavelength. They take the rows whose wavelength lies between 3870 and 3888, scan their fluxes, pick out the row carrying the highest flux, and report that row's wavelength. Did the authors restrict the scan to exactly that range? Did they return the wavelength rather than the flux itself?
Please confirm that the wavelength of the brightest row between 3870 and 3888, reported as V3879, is 3872 AA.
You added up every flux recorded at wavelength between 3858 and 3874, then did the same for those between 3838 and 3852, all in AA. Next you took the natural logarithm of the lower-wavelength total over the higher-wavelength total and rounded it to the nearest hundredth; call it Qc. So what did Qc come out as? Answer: -0.22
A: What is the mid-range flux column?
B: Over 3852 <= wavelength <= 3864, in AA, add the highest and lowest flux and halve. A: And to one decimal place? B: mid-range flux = 13.5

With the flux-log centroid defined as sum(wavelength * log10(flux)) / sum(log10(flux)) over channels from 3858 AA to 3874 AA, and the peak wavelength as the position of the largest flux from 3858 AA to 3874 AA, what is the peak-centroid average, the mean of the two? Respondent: 3867.6 AA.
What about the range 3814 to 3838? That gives 3823.2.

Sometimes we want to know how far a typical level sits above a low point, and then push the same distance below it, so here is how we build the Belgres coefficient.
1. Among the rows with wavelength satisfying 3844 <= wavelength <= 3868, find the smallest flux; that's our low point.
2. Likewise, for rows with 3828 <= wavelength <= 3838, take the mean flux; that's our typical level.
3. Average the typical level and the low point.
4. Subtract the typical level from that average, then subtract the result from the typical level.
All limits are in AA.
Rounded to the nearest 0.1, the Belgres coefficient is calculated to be 10.6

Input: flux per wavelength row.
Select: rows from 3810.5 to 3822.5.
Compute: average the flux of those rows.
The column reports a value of 12.1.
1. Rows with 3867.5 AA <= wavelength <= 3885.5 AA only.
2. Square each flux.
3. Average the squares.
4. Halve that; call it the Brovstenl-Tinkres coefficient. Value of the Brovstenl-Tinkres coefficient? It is 100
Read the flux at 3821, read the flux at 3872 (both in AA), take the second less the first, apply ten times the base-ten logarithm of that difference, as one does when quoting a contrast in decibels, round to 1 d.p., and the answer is 3.2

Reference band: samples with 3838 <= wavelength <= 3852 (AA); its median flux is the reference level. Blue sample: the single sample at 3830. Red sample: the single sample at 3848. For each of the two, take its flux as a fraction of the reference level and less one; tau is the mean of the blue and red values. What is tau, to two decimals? -0.05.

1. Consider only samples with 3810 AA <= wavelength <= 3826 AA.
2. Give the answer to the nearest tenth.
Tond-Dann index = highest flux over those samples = 13.0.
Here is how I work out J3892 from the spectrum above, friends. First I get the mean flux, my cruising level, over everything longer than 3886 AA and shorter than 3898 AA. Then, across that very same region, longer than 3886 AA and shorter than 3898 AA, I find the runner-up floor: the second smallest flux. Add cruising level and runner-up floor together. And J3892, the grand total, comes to 22.6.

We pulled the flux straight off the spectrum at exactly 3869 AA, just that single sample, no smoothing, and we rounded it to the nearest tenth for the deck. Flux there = 18.2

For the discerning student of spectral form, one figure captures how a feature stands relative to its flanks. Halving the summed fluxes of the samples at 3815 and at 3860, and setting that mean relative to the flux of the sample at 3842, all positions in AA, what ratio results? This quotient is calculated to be 1.00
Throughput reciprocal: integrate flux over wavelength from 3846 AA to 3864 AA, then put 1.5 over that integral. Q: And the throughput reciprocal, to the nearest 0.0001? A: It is 0.0064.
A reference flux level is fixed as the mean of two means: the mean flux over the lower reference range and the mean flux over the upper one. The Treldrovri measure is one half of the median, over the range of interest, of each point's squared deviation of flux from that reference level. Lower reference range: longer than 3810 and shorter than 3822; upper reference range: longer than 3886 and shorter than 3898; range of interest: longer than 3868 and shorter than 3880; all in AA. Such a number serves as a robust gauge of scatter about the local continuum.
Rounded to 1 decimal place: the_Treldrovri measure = 2.5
